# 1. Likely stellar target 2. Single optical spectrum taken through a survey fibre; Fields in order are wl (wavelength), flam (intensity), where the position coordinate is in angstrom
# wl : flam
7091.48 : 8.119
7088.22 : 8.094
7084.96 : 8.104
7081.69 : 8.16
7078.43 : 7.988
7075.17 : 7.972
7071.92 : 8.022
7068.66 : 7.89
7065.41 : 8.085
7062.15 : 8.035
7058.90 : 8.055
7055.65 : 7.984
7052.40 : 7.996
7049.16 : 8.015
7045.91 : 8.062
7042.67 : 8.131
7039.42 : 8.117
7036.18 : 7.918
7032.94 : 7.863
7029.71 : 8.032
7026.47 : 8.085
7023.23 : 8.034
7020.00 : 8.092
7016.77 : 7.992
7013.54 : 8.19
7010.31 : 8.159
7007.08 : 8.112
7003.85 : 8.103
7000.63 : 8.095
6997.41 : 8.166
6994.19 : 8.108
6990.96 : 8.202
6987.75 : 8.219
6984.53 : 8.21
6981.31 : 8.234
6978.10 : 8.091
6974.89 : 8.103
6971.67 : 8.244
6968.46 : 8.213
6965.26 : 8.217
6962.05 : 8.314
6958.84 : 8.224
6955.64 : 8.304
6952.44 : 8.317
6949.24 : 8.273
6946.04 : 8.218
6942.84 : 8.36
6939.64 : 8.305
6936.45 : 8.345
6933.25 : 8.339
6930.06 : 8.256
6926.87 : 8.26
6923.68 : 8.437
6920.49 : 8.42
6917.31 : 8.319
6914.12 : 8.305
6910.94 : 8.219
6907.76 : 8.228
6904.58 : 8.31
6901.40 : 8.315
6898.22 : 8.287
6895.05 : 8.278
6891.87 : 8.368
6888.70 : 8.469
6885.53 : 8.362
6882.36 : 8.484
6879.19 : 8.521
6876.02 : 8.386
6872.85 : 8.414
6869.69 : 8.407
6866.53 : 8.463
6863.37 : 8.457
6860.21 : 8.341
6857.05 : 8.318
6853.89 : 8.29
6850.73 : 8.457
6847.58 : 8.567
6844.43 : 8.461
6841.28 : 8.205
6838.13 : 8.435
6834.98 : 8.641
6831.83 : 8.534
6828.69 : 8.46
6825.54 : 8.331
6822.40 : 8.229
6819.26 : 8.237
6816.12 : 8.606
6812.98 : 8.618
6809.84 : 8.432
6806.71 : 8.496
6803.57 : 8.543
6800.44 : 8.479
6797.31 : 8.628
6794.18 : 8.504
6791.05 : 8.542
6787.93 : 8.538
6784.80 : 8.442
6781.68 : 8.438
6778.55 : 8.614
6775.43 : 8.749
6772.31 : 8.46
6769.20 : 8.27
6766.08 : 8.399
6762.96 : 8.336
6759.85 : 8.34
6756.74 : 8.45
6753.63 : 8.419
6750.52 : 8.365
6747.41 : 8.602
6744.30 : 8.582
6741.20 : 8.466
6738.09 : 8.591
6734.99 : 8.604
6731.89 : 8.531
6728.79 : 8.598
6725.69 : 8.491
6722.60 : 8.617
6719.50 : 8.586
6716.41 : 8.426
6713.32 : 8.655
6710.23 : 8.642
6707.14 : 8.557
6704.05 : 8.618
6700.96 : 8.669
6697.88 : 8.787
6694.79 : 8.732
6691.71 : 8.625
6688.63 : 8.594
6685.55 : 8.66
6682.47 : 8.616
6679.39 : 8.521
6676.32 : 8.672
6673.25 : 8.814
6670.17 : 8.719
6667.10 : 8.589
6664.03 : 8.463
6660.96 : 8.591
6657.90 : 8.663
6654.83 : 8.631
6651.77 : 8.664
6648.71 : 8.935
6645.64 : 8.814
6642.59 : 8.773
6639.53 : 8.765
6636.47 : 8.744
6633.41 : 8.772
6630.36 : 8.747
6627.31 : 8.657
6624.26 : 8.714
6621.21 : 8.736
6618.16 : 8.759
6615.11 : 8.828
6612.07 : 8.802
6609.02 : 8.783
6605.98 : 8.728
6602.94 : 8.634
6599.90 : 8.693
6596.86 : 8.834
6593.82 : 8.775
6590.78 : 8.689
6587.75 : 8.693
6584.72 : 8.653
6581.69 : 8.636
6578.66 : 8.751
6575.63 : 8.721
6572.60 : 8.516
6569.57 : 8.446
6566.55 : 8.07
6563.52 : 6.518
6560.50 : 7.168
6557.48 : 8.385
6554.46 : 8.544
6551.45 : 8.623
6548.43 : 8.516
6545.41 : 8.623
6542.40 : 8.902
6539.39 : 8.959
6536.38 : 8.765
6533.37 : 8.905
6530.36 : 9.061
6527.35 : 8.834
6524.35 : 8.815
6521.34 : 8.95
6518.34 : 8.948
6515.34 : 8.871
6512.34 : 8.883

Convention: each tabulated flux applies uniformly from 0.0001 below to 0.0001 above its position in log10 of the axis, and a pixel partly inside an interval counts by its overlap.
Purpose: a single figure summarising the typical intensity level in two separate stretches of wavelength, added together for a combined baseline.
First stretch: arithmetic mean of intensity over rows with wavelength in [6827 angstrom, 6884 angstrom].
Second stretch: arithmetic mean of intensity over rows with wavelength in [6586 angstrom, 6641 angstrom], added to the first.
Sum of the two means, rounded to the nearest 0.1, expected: 17.2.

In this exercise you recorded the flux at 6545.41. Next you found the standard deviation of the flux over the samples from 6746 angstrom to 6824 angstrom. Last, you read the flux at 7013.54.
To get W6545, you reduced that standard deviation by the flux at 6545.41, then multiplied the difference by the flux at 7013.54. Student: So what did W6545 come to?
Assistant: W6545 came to -69.6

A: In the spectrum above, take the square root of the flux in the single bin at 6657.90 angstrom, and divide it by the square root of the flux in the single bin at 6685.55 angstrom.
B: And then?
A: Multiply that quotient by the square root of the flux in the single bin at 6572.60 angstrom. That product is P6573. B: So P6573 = 2.92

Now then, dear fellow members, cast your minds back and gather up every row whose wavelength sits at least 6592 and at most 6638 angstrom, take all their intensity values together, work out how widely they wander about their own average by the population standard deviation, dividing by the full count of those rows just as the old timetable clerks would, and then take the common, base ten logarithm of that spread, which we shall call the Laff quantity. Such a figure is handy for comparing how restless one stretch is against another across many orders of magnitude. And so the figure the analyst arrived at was -1.26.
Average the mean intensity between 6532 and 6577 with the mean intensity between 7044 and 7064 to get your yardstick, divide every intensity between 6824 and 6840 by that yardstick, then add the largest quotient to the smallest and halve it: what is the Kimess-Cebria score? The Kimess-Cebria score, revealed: 1.035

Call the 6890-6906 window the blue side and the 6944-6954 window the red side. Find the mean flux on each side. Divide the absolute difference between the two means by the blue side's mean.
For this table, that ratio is 0.005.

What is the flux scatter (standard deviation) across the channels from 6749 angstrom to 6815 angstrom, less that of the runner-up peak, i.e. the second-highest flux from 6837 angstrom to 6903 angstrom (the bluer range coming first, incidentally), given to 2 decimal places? -8.41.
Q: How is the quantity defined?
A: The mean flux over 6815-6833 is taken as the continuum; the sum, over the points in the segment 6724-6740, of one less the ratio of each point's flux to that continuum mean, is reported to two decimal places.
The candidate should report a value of -0.10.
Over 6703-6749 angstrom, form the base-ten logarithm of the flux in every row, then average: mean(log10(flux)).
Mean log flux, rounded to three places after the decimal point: 0.933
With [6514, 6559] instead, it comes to 0.943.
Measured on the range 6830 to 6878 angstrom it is 0.926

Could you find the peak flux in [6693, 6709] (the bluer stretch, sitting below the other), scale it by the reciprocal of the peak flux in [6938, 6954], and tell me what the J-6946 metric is 1.05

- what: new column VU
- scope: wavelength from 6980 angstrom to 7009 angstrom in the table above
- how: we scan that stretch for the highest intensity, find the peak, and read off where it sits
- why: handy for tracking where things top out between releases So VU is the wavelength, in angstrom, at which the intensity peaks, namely 6981.31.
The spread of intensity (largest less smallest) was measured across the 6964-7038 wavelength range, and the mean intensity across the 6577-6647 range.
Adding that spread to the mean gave 9.12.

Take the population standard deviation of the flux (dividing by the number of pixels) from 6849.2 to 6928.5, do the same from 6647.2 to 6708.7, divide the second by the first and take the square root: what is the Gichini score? 1.11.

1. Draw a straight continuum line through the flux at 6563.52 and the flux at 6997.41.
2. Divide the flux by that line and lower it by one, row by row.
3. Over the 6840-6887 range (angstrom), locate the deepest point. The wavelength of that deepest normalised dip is 6885.53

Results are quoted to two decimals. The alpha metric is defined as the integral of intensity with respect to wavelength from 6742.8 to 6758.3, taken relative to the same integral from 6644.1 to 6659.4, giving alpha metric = 0.98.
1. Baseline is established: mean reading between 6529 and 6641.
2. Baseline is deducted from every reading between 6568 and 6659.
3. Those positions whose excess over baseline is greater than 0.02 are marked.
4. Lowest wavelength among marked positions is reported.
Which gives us 6575.63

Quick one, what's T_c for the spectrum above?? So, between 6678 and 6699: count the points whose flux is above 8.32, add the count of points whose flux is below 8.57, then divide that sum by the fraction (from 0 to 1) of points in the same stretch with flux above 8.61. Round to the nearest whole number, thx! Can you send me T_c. 11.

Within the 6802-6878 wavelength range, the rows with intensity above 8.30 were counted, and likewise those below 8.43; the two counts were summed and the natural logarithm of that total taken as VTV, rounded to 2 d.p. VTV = 3.40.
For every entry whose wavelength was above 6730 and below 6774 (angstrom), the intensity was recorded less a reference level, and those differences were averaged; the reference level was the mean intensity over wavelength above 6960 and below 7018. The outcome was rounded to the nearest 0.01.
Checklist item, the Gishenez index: 0.29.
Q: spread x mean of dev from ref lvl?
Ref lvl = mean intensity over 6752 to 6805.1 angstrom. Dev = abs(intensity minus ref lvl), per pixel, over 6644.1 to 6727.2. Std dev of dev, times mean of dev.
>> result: 0.017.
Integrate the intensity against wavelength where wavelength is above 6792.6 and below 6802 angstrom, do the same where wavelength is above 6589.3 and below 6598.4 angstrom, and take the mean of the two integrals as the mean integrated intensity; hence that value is 80.0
